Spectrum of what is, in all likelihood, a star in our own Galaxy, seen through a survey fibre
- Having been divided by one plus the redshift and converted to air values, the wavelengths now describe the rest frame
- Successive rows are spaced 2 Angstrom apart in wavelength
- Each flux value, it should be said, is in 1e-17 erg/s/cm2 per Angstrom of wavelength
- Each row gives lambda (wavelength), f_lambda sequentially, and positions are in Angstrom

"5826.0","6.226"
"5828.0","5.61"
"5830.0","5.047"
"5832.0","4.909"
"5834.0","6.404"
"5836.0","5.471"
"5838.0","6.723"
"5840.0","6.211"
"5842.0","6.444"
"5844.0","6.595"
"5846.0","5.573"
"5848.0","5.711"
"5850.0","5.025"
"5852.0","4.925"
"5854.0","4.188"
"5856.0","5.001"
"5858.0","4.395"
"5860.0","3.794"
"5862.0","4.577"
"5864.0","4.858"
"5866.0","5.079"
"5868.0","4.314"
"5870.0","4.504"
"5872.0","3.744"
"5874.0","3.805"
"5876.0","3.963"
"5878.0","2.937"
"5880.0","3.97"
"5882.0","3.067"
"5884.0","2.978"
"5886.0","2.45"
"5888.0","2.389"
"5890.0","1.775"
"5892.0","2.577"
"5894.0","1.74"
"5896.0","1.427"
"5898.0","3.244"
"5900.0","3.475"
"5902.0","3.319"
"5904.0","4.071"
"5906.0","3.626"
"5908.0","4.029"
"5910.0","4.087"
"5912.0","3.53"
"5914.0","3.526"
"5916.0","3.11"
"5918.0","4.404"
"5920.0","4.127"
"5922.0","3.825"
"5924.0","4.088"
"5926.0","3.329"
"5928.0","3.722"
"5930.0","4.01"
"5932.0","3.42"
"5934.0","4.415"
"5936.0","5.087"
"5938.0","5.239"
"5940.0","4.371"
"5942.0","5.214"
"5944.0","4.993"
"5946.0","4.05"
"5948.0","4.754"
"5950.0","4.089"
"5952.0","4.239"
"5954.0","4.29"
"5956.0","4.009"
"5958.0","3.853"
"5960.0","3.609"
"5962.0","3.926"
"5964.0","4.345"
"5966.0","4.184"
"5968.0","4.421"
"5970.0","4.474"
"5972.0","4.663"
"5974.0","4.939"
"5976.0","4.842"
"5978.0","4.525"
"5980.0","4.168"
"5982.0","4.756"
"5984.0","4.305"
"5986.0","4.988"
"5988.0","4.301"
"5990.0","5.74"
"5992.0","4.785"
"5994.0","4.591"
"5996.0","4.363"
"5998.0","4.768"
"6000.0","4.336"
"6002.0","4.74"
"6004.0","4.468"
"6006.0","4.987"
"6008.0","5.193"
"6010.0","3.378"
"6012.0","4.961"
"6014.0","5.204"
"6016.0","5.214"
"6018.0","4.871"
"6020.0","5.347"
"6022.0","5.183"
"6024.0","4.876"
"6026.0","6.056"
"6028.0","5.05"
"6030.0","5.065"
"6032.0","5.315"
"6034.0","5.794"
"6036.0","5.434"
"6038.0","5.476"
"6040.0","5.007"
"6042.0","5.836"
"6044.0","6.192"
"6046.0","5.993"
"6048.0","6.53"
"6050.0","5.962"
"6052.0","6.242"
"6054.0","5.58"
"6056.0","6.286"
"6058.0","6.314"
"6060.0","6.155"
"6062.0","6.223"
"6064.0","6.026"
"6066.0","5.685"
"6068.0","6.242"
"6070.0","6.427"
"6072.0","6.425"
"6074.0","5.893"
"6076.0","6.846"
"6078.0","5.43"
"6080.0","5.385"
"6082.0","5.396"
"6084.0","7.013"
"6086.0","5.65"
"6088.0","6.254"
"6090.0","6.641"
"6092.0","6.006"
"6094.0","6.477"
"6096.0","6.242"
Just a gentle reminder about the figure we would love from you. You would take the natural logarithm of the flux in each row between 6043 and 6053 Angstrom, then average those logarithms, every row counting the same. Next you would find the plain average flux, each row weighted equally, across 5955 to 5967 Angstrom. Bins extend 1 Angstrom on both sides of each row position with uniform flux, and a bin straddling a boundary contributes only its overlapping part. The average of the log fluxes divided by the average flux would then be 0.46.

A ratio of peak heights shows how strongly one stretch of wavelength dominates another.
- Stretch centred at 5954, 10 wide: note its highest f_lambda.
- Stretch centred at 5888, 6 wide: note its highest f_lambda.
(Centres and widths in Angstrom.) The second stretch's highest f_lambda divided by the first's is 0.57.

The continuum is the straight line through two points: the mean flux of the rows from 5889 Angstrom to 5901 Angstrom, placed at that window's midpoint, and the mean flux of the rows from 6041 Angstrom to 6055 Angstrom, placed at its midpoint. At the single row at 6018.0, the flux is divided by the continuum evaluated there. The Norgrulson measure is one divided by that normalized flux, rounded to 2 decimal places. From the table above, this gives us 1.09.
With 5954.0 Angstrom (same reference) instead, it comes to 0.88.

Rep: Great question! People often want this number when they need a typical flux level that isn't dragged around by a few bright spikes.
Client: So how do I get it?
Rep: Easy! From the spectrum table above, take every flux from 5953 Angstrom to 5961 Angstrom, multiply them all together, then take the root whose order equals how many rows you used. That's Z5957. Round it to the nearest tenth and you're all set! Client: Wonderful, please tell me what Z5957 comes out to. 3.9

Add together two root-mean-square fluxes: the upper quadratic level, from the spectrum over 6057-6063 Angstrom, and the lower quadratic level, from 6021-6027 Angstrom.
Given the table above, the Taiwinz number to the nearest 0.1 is 11.6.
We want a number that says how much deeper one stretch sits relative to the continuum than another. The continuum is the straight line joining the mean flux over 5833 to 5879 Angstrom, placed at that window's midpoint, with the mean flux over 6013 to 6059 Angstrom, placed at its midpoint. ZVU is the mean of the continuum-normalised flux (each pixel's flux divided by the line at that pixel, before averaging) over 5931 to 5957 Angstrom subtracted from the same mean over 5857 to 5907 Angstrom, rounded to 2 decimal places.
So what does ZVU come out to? -0.17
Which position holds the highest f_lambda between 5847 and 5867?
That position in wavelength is 5848.0 Angstrom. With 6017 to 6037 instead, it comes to 6026.0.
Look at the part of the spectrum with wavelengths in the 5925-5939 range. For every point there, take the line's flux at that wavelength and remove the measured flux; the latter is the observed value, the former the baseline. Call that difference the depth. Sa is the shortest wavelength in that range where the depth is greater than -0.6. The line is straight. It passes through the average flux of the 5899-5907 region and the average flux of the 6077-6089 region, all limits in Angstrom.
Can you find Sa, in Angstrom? 5926.0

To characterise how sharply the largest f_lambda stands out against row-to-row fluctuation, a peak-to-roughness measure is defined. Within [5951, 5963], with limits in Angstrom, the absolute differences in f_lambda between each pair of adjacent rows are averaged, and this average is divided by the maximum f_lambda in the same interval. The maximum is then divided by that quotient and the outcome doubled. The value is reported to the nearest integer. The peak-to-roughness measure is 175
